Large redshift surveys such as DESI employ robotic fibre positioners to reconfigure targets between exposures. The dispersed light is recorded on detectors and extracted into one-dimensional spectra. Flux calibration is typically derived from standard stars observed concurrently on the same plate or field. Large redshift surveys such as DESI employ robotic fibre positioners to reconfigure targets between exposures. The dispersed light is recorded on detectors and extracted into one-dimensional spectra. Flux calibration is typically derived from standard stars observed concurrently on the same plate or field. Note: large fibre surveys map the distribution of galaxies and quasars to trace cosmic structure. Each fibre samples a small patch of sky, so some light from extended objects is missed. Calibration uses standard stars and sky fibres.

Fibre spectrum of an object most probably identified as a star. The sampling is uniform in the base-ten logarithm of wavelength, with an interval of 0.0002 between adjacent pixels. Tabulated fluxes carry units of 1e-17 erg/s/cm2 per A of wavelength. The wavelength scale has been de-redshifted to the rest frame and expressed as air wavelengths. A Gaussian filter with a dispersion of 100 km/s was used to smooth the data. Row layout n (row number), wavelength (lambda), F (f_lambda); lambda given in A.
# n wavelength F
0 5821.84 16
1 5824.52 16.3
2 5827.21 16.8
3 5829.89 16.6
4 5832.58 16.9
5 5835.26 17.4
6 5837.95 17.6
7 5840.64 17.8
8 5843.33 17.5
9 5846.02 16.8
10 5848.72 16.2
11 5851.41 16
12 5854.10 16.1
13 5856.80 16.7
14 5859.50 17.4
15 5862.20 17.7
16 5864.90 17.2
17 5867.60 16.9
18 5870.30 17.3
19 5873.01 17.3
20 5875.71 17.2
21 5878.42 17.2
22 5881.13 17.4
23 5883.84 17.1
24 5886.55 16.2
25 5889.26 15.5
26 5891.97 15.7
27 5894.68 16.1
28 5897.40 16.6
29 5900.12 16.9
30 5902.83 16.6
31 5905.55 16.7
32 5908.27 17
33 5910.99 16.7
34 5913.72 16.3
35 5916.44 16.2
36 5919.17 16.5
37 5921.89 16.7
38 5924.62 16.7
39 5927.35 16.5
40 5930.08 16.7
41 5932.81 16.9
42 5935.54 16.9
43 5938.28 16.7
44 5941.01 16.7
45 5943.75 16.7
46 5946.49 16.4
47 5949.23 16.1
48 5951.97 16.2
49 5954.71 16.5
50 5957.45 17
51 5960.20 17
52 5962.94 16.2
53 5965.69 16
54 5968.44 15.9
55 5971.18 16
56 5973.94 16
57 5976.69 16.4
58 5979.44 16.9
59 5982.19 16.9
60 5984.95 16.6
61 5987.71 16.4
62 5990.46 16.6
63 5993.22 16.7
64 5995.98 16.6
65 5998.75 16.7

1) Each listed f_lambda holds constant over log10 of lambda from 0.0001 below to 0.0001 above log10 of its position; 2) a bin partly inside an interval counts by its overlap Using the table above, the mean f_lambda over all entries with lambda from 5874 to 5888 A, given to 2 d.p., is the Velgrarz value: 17.02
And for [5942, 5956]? 16.38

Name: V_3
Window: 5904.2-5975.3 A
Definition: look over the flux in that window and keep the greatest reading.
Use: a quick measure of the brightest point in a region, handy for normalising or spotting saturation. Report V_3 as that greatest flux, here 17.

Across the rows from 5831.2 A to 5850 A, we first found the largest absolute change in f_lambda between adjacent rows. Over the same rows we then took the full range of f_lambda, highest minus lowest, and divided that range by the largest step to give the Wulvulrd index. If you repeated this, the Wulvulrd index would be 2.3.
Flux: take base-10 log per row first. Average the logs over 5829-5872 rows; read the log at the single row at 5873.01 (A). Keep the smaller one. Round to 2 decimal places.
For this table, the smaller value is 1.23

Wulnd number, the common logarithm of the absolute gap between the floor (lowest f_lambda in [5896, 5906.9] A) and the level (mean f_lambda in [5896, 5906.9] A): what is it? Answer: -1.0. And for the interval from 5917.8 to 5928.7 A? -1.0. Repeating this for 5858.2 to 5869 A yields -0.4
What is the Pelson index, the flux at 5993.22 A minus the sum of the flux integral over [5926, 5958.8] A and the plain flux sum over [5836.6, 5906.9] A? -966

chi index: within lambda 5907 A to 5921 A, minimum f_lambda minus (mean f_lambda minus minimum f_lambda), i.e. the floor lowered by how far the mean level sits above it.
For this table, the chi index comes 15.9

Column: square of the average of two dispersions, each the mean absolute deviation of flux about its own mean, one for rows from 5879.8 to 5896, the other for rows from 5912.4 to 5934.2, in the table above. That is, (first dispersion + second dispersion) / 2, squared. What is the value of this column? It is 0.16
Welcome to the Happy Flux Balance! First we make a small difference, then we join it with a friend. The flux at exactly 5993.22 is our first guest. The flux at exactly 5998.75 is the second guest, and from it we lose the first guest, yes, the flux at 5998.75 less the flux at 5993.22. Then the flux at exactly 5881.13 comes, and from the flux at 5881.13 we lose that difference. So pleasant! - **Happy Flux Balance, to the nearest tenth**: 17.4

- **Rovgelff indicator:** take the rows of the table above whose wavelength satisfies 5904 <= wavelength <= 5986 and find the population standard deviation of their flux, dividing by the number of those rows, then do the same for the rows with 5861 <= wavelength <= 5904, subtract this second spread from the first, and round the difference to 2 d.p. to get -0.29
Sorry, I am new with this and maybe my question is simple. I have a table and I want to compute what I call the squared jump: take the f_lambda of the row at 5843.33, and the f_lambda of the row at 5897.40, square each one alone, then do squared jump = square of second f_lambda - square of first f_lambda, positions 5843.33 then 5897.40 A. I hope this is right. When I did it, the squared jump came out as -31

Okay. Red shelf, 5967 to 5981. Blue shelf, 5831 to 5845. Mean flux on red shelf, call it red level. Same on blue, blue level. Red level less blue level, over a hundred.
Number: -0.012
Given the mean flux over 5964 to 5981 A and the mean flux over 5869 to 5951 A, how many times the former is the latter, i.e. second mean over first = 1.03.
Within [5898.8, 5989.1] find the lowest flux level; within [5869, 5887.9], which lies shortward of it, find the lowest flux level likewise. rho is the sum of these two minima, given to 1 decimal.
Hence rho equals 32.1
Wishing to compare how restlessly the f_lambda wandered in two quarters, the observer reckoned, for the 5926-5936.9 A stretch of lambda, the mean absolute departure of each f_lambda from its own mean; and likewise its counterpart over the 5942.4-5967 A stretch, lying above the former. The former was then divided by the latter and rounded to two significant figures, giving 0.49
